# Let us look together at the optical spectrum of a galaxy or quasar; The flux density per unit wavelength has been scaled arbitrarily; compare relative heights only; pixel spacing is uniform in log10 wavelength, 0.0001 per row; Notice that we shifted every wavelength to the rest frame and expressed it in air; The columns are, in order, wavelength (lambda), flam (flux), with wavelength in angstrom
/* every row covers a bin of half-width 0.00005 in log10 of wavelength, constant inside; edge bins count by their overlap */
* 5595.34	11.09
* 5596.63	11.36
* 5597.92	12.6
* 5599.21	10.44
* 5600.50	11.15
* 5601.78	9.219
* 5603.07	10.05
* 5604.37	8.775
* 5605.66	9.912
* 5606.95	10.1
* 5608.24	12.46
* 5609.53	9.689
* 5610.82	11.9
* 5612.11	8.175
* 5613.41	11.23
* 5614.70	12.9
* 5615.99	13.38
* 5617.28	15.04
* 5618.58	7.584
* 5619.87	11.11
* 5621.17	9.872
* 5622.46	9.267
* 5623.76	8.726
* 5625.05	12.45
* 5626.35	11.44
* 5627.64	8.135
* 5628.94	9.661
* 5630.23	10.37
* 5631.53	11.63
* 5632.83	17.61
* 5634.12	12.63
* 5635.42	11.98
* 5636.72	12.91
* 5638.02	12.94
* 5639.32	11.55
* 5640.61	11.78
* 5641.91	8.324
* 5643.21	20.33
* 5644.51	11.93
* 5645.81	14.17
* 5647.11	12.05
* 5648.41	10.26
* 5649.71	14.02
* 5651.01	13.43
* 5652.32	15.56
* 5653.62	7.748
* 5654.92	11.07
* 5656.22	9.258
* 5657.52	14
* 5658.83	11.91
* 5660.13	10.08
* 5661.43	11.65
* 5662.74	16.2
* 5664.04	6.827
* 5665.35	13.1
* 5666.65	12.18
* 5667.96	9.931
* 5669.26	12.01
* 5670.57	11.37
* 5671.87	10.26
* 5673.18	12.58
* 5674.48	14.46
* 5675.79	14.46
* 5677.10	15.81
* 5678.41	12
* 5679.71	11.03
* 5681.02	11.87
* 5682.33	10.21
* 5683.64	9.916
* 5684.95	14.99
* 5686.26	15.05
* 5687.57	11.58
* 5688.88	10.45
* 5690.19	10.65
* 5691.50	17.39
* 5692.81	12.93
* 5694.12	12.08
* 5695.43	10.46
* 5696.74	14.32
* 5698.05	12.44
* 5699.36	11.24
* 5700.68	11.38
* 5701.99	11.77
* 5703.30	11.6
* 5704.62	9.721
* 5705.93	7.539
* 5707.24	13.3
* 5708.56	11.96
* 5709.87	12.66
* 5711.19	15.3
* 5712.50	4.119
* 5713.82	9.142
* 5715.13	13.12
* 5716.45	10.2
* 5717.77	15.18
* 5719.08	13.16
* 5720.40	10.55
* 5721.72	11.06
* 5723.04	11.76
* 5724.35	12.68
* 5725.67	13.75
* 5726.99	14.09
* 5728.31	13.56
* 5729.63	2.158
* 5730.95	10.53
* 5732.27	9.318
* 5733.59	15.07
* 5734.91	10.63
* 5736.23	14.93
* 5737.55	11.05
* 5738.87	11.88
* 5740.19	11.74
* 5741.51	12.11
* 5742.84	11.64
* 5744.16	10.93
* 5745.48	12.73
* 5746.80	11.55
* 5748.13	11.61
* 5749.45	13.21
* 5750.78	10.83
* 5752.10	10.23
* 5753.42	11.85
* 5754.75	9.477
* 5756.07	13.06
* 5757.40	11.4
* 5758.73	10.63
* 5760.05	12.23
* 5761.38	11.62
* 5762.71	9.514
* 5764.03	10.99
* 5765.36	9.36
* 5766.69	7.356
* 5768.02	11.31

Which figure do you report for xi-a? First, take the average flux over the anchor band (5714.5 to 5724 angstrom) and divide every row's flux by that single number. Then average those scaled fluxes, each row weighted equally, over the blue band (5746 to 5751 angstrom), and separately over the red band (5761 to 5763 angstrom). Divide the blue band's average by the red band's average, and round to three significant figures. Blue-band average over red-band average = 1.12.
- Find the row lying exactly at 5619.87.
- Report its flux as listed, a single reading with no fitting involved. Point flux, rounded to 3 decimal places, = 11.110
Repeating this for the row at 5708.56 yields 11.960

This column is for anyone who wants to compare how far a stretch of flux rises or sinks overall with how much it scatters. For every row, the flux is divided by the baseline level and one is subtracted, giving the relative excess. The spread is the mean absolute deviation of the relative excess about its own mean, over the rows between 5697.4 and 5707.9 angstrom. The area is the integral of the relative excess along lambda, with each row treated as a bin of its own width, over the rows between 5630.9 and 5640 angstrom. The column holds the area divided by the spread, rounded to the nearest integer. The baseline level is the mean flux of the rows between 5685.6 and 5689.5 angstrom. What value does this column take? 5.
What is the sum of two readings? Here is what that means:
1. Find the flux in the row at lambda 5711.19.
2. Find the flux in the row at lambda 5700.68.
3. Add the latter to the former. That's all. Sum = 27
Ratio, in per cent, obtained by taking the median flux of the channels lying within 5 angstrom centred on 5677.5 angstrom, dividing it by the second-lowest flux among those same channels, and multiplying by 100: 110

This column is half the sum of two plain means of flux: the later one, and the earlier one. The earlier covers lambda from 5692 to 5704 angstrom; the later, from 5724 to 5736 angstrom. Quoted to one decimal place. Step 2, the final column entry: 11.7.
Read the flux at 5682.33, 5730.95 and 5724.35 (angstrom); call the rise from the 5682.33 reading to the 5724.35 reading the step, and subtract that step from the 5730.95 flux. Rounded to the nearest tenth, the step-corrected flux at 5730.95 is 8.1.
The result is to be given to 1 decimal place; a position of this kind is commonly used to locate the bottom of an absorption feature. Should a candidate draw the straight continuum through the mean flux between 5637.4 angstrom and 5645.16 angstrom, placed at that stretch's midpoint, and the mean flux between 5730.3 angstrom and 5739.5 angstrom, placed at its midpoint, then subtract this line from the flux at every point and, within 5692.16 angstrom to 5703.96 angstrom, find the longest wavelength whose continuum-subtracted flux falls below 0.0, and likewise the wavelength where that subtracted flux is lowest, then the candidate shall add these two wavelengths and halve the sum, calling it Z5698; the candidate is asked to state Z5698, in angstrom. 5699.4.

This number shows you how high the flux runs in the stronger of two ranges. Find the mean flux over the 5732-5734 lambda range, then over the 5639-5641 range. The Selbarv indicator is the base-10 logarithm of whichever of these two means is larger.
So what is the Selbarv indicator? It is 1.09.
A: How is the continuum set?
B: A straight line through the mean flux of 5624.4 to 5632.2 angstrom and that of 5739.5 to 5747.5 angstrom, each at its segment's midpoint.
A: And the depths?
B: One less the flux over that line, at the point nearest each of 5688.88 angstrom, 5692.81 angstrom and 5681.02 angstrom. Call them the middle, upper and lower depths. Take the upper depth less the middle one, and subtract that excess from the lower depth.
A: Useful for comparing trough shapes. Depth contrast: 0.2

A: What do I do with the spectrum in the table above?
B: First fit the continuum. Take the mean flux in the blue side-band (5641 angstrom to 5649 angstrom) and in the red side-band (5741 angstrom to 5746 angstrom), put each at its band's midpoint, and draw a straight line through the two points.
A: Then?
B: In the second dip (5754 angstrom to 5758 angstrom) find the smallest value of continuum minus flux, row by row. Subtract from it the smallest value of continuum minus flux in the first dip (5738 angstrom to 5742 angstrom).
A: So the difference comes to -1.1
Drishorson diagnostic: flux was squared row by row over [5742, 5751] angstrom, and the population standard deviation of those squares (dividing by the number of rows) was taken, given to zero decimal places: 20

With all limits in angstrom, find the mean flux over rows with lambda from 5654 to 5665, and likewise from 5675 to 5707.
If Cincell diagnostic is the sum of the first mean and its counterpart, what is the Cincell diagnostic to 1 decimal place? 23.5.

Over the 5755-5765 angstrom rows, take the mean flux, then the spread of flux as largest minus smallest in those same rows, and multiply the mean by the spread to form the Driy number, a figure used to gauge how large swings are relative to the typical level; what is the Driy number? 40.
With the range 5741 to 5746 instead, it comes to 21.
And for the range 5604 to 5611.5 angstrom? 39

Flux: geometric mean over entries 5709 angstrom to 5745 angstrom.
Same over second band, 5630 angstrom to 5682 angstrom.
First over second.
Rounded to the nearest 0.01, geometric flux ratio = 0.90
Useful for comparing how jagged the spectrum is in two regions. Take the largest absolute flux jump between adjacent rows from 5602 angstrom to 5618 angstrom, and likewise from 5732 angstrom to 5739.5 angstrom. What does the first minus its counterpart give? -2.0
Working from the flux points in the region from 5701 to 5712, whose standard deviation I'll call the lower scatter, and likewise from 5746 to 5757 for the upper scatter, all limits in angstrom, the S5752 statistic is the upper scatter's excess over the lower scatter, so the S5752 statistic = -1.0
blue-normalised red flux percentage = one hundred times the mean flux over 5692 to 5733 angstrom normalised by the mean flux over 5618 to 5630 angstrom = 116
